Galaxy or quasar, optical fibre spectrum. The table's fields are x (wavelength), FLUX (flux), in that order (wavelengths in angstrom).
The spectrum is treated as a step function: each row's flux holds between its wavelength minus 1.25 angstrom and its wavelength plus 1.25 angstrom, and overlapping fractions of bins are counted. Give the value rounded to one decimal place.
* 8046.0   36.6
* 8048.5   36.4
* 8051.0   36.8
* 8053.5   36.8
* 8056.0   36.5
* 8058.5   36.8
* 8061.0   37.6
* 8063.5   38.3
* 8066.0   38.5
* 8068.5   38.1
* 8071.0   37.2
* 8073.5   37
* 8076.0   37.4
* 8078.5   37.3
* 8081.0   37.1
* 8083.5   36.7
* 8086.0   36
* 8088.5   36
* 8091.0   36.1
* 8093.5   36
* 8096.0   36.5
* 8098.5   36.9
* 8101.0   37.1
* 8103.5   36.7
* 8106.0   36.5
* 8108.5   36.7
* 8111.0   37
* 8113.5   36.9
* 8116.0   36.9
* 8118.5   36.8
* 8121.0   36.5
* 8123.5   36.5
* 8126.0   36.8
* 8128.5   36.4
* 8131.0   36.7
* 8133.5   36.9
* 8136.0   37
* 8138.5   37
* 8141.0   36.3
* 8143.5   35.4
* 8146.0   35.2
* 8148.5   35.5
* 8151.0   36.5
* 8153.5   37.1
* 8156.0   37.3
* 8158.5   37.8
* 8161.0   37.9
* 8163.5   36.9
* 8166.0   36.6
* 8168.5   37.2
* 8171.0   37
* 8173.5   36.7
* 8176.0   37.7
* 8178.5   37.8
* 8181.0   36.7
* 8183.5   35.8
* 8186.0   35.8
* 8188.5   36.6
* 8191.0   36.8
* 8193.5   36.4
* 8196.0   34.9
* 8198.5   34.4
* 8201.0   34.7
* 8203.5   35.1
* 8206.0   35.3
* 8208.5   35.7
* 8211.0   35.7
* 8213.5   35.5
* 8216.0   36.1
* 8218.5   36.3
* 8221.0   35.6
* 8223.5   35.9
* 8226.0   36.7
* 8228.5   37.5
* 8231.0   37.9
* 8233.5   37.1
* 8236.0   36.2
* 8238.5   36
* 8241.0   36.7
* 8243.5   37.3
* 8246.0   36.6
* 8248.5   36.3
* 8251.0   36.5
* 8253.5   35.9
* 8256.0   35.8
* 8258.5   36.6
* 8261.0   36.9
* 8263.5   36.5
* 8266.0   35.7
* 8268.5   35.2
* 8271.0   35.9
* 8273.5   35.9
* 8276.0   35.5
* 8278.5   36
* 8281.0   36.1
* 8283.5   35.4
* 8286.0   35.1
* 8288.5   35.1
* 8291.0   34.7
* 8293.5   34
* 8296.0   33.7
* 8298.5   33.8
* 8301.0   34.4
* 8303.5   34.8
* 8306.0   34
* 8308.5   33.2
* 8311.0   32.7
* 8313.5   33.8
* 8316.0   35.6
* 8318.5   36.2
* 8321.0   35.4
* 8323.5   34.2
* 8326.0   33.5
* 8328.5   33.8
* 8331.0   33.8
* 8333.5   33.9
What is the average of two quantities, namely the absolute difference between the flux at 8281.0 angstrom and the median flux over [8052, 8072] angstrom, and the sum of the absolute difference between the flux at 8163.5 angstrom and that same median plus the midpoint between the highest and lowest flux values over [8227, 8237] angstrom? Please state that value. 19.4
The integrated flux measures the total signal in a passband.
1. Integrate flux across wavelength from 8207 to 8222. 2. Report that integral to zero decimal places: 537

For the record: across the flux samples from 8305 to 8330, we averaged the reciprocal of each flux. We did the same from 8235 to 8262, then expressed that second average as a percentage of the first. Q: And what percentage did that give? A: 94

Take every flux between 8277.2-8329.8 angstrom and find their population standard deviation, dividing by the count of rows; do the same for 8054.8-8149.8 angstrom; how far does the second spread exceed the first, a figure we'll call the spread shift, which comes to -0.3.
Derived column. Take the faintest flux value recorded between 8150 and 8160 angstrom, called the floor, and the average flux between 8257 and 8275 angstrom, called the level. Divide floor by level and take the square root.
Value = 1.006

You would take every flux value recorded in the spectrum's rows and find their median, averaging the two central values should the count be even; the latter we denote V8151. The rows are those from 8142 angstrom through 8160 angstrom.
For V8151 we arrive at 36.5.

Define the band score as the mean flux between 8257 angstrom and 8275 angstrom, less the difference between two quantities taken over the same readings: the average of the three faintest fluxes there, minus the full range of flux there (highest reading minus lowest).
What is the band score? 2.2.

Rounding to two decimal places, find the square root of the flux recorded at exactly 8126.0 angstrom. 6.07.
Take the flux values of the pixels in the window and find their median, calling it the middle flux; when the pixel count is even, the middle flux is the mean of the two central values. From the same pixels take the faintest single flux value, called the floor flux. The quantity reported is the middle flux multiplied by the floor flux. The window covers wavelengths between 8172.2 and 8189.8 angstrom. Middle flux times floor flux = 1314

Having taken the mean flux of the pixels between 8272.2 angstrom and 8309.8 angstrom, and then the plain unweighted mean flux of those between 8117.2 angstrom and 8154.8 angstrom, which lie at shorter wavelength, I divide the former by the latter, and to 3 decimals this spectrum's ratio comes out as 0.954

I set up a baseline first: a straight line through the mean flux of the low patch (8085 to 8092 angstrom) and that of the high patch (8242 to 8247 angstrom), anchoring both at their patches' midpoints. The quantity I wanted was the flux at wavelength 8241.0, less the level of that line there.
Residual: -0.2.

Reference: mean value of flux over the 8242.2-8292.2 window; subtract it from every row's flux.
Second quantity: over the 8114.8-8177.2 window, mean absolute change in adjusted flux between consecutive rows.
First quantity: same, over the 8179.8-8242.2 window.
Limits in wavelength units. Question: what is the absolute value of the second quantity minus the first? 0.11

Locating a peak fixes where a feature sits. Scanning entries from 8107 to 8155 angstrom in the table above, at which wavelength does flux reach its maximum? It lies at 8153.5 angstrom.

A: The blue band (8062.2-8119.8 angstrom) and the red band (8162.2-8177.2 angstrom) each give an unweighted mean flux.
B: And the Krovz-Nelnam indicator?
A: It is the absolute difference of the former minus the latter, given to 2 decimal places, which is 0.07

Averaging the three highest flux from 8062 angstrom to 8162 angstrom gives 38.3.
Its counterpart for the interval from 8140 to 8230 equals 37.8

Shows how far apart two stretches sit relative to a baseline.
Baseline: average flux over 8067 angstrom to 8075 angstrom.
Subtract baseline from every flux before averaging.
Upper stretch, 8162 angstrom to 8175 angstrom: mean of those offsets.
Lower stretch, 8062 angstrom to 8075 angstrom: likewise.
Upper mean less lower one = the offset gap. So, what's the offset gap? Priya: -0.9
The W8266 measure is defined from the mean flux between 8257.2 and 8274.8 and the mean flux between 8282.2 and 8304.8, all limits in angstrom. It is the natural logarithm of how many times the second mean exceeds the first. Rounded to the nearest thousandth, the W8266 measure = -0.044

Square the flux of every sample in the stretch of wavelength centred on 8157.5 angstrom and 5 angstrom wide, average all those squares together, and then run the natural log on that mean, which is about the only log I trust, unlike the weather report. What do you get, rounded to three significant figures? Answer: 7.25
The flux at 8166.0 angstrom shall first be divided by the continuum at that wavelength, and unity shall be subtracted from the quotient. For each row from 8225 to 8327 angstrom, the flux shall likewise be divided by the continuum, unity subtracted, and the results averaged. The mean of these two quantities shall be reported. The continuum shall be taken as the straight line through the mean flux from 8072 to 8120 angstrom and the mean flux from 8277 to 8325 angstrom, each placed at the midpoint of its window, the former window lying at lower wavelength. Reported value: 0.017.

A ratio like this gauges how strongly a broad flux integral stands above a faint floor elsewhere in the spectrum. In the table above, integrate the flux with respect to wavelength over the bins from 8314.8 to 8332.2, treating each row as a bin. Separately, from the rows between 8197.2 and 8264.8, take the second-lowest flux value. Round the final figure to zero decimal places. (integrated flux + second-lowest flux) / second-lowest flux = 18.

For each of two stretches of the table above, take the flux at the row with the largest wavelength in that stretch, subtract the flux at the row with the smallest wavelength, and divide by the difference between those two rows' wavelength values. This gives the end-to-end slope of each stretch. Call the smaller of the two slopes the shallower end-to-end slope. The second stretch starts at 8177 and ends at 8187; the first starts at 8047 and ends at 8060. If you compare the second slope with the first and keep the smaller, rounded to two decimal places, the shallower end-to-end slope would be -0.27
